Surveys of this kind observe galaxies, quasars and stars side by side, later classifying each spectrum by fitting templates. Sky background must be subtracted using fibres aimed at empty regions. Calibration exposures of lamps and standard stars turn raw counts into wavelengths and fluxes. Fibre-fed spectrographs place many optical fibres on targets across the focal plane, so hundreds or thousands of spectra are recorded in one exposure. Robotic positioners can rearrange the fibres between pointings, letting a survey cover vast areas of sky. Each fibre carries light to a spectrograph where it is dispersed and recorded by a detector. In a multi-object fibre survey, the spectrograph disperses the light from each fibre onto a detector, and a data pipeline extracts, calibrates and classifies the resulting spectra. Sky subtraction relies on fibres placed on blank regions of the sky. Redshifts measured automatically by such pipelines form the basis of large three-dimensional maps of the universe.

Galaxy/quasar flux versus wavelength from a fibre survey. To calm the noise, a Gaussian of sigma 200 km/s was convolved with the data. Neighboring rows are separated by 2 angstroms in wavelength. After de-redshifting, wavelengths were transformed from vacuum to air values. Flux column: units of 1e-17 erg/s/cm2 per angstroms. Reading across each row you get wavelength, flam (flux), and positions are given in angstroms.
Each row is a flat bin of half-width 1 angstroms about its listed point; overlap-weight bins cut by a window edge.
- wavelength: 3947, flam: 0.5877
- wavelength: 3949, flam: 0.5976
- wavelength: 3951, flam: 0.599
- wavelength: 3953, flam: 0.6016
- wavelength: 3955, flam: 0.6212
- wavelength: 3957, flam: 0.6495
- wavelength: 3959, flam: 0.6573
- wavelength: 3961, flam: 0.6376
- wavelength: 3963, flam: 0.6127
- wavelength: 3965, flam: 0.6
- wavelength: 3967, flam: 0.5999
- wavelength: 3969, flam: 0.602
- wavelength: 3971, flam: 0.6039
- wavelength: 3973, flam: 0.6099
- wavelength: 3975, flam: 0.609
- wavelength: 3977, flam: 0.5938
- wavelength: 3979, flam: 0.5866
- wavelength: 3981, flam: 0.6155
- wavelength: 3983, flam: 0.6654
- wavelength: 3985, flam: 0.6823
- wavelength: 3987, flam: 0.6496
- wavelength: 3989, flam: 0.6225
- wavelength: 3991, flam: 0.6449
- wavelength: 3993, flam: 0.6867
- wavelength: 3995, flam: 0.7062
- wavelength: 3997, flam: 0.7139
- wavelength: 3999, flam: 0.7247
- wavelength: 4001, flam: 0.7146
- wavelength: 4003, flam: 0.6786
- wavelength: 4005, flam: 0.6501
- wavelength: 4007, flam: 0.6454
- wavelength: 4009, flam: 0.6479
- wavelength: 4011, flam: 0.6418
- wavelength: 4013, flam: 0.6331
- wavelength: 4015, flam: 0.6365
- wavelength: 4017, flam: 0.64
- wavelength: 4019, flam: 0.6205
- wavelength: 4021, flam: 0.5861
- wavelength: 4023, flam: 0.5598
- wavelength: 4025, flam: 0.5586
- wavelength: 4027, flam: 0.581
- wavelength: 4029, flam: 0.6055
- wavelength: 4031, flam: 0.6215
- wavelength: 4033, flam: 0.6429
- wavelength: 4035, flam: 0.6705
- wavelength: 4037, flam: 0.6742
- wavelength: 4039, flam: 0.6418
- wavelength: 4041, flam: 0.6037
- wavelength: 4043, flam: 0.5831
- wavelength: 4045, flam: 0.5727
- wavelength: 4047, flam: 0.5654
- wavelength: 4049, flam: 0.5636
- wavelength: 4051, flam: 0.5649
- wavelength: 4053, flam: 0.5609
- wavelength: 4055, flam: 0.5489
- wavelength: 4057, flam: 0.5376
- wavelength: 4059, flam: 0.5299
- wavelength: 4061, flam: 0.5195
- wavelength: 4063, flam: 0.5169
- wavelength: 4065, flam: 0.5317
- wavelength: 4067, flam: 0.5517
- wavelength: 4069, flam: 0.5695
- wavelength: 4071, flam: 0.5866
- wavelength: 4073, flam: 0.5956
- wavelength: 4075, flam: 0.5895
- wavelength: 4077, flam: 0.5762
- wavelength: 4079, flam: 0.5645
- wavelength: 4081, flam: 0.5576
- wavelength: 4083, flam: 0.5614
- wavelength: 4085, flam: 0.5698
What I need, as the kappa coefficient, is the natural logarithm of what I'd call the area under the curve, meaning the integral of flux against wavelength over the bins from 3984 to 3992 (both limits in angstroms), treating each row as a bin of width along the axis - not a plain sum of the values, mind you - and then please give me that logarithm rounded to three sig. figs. 1.65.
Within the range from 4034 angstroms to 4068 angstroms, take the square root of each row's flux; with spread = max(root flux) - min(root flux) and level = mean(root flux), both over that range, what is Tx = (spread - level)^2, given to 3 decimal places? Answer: 0.428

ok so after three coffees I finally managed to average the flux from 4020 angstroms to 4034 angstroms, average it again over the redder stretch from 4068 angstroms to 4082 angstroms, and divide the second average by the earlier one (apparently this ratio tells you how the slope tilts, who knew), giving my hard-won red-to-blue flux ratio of 0.97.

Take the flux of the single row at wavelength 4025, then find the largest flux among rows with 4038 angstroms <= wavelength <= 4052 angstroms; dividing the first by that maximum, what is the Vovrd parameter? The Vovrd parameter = 0.87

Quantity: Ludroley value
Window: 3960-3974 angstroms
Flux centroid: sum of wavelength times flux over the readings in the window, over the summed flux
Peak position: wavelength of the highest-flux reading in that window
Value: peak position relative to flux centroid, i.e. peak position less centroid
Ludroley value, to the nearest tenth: -6.0 angstroms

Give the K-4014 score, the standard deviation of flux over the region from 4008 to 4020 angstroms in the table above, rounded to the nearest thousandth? 0.009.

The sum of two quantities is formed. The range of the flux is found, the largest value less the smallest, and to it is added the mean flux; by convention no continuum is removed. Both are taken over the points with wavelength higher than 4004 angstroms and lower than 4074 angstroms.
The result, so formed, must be 0.75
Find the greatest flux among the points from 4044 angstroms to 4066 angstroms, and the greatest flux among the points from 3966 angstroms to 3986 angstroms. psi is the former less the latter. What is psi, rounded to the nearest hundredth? -0.11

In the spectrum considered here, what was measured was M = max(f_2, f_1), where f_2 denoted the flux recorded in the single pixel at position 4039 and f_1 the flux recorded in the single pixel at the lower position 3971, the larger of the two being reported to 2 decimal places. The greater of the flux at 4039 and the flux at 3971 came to 0.64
